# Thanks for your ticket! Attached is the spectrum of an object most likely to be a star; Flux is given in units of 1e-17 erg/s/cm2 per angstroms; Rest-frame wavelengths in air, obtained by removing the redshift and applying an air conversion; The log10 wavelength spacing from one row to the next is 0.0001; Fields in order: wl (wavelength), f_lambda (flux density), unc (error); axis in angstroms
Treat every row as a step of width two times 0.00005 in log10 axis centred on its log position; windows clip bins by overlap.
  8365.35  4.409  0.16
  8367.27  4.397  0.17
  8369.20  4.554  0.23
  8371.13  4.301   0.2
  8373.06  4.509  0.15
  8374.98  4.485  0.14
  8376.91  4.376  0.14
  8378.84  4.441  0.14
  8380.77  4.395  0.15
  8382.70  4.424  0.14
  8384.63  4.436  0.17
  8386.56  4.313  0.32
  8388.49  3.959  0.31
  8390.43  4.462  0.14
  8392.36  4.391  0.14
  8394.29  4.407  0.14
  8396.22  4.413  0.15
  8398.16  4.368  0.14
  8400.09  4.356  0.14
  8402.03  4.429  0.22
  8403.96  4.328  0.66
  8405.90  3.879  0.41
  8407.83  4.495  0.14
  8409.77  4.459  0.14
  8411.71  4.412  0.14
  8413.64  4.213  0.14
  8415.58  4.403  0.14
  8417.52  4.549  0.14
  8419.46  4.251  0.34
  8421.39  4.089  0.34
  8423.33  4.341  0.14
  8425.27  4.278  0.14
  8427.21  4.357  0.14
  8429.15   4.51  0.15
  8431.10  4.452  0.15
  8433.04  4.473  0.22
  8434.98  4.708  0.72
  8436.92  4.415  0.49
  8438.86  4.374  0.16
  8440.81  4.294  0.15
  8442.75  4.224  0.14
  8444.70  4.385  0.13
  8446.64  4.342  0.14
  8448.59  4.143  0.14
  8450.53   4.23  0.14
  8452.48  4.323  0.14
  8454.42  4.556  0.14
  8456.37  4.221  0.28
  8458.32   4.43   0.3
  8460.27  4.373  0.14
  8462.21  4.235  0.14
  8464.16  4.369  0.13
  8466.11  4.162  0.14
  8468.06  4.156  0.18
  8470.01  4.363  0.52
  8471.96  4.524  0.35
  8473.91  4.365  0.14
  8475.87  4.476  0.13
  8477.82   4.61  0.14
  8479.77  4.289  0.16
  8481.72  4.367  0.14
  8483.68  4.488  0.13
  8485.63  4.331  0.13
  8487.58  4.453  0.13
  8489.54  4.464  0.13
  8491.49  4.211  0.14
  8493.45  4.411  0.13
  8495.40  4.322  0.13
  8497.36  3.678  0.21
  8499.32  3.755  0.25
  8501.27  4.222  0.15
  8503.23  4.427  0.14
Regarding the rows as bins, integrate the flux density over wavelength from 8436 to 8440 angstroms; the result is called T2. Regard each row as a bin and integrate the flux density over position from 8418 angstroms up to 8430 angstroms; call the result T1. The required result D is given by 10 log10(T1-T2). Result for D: 15.3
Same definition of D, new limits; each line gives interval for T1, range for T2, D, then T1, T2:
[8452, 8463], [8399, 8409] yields 7.0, 48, 43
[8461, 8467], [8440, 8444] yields 9.3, 26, 17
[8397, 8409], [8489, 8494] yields 14.8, 52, 22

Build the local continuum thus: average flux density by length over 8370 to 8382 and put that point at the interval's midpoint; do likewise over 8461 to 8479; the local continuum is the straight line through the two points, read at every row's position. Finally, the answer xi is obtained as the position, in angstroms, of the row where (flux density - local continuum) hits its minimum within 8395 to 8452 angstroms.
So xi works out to 8405.90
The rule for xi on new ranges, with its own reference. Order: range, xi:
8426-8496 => 8448.59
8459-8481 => 8468.06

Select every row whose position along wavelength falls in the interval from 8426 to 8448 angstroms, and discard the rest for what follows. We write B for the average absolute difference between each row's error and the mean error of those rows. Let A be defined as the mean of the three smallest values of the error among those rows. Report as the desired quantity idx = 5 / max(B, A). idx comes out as 36.6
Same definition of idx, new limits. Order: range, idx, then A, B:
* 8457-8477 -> 37.5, 0.133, 0.10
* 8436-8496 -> 38.5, 0.130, 0.07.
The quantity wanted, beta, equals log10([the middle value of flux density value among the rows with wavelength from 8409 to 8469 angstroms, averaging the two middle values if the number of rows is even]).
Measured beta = 0.639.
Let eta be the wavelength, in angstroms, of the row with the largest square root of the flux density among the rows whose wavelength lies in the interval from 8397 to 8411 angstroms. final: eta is 8407.83 angstroms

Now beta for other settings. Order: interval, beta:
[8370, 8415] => 0.644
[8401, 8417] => 0.644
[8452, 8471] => 0.638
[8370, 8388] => 0.646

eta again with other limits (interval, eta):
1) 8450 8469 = 8454.42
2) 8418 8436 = 8434.98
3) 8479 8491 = 8483.68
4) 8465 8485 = 8477.82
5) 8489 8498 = 8489.54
